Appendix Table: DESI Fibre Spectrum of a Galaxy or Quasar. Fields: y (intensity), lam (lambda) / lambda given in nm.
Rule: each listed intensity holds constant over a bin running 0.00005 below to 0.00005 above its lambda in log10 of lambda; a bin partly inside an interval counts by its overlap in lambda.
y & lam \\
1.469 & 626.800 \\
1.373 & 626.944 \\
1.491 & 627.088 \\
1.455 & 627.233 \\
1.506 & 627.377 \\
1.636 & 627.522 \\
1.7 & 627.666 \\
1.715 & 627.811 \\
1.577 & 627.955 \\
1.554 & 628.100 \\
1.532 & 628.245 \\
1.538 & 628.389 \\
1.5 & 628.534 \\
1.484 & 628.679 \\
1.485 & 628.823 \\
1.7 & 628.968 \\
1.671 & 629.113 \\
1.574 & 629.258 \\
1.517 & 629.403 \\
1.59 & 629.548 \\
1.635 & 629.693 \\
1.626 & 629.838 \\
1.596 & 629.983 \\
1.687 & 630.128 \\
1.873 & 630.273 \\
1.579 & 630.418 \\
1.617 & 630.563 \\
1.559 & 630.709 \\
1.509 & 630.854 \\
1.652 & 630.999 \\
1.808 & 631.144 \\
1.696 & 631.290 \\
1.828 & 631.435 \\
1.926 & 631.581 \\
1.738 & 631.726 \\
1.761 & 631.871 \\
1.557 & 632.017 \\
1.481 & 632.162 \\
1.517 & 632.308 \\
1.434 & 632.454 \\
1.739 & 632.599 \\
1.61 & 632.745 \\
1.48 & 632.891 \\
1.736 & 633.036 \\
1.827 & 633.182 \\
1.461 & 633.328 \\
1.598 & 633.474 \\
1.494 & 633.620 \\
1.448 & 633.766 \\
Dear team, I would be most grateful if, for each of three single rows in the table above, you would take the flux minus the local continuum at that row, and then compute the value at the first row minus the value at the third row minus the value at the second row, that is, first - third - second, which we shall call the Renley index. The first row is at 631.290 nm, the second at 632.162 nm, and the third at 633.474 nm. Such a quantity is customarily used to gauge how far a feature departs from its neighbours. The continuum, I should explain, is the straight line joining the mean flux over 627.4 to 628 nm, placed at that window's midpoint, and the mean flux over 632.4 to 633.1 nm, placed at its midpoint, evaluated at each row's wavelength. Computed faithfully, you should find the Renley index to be 0.2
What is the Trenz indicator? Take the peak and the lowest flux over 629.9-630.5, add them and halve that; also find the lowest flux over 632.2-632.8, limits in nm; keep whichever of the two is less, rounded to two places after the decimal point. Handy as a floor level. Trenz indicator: 1.43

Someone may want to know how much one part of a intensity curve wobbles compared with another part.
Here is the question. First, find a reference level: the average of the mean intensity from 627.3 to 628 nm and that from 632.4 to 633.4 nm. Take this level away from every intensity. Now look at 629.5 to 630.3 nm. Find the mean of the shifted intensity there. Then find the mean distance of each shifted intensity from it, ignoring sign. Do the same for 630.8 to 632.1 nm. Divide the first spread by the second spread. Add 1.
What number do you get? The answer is 1.73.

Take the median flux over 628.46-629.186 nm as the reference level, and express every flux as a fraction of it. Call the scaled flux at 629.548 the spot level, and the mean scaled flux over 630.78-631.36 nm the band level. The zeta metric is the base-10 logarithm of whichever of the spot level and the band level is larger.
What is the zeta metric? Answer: 0.046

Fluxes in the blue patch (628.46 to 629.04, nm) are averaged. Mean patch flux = 1.54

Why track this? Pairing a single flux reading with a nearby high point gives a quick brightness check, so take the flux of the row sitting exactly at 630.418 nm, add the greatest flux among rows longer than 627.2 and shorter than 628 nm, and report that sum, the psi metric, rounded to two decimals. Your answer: 3.29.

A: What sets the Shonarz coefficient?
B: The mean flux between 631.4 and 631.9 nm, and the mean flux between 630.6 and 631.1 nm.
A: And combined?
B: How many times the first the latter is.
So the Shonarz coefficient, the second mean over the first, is 0.87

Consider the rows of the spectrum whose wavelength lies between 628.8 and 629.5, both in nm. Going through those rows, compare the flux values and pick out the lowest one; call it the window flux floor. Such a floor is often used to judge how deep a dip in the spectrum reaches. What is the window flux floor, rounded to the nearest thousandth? 1.485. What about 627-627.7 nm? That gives 1.455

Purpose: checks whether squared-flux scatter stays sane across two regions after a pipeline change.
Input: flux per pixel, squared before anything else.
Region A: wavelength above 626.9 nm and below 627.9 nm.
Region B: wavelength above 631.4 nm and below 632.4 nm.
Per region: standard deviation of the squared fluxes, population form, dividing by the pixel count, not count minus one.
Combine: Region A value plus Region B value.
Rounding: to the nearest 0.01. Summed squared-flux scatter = 0.91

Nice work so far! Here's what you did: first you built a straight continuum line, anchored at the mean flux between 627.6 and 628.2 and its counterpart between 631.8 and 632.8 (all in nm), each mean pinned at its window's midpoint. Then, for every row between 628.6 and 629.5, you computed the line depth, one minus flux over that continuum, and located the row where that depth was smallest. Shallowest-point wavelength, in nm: 628.968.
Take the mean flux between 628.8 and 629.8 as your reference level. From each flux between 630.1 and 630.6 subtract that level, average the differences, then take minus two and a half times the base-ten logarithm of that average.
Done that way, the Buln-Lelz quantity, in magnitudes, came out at 2.6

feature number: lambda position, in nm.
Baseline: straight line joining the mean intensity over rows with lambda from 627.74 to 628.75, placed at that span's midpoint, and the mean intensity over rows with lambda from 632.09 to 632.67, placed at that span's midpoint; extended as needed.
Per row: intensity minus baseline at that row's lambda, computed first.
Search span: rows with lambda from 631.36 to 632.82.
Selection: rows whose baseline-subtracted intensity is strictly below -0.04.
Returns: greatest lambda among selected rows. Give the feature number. 632.454 nm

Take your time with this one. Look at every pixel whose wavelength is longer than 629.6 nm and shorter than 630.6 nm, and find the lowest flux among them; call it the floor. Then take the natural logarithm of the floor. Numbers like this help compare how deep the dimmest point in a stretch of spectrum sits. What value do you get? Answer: 0.457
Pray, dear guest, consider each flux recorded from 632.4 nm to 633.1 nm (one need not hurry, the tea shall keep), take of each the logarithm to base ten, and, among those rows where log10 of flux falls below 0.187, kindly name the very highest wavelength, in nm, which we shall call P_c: 632.891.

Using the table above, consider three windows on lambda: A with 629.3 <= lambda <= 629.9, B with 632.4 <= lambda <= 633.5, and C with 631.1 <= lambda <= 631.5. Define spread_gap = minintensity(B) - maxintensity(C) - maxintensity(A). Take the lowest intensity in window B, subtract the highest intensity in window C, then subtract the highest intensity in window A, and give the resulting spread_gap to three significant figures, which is -2.03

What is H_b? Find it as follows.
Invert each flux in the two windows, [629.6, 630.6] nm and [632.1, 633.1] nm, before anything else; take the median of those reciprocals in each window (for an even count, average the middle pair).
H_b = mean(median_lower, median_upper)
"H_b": 0.637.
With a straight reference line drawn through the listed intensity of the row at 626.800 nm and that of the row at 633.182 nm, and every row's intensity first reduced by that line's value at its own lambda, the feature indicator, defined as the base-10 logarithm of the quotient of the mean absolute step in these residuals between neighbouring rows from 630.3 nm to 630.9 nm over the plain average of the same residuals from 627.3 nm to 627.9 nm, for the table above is -0.4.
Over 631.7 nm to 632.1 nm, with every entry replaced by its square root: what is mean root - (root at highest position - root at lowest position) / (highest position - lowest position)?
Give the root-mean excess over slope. 1.54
